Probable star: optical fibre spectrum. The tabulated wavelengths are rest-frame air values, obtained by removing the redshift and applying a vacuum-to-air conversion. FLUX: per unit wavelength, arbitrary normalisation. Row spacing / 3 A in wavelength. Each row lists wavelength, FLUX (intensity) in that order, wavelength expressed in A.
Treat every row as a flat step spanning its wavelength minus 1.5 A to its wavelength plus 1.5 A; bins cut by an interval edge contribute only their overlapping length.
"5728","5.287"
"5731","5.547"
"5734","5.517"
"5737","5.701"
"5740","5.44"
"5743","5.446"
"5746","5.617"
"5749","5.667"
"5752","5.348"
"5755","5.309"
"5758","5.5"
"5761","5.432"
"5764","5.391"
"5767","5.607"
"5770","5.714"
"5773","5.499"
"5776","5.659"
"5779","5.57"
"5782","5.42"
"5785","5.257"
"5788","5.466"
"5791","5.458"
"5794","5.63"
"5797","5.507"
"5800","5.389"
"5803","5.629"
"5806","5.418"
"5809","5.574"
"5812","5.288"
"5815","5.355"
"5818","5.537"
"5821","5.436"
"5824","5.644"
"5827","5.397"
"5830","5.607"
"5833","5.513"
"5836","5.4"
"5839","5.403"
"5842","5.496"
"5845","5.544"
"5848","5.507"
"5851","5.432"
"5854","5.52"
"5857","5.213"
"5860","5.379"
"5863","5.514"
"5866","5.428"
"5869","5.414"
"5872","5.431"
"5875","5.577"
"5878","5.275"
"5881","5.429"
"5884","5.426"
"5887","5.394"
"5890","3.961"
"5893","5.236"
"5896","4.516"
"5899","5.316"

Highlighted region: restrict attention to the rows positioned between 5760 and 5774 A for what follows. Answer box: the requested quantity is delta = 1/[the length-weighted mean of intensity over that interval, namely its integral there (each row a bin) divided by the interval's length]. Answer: 0.181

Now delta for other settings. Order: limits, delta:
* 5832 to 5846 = 0.183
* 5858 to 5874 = 0.184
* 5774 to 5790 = 0.183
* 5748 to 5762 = 0.184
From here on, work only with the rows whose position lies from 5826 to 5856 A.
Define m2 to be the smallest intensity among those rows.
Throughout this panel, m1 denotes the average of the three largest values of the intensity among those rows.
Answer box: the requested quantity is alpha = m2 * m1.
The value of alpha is 30.0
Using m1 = 5.56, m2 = 5.397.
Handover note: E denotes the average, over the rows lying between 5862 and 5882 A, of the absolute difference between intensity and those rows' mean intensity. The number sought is 0.061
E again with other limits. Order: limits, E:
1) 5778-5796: 0.089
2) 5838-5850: 0.042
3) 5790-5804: 0.086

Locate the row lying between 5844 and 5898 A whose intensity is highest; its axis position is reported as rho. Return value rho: 5875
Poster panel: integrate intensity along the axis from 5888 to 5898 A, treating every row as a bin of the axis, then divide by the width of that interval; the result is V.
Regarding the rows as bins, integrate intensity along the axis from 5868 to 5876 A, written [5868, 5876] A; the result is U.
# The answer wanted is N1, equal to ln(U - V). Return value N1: 3.67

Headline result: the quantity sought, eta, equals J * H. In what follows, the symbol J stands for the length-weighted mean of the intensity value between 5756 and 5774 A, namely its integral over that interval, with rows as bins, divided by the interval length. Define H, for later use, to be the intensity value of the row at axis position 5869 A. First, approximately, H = 5.414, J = 5.52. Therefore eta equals 29.9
